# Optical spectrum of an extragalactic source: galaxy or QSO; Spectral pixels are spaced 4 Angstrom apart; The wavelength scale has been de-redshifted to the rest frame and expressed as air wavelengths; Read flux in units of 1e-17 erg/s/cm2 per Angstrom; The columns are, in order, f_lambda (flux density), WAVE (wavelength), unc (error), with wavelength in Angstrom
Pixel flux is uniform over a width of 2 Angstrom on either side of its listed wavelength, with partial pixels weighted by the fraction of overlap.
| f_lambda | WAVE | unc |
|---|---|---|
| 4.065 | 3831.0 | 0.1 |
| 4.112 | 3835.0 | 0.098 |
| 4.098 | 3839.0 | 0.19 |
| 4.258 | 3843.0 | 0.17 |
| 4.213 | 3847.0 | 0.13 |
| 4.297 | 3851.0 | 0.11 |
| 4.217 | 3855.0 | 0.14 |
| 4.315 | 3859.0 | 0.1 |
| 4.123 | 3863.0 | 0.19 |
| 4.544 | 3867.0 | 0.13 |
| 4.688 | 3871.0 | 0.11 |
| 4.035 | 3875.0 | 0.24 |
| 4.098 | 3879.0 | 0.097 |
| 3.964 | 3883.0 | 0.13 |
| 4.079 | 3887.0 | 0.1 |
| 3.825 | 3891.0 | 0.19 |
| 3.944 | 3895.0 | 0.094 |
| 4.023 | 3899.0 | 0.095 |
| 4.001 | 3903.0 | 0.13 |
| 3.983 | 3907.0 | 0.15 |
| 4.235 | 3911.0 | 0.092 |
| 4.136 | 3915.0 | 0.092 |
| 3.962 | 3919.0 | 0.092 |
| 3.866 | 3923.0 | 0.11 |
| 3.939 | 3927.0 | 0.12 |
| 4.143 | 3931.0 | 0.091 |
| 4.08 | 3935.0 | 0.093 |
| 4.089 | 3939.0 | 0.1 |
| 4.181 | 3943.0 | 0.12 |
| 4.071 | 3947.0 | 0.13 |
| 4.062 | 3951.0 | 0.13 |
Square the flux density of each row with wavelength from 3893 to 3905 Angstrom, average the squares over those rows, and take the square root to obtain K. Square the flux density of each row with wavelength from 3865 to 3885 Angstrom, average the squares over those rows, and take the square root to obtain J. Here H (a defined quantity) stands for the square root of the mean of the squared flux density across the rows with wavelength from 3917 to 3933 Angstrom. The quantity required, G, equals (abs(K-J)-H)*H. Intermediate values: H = 3.98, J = 4.28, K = 3.99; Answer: -14.7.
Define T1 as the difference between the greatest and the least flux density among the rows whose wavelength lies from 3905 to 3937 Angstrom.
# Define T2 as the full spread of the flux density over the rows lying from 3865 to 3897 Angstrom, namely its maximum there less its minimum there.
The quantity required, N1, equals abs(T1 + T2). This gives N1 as 1.23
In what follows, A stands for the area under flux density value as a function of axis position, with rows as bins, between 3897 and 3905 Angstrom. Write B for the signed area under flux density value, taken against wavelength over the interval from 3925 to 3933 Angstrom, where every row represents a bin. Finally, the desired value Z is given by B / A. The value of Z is 1.01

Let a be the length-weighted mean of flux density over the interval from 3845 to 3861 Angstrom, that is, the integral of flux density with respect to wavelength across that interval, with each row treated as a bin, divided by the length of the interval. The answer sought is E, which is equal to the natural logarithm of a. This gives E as 1.45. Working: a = 4.26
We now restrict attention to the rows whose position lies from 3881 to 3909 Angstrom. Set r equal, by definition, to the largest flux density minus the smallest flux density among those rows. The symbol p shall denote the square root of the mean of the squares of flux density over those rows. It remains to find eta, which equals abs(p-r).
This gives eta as 3.72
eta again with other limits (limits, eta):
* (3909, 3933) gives 3.68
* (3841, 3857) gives 4.16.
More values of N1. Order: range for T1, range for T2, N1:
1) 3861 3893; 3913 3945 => 1.18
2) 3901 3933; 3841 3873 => 0.93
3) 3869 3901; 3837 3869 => 1.31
